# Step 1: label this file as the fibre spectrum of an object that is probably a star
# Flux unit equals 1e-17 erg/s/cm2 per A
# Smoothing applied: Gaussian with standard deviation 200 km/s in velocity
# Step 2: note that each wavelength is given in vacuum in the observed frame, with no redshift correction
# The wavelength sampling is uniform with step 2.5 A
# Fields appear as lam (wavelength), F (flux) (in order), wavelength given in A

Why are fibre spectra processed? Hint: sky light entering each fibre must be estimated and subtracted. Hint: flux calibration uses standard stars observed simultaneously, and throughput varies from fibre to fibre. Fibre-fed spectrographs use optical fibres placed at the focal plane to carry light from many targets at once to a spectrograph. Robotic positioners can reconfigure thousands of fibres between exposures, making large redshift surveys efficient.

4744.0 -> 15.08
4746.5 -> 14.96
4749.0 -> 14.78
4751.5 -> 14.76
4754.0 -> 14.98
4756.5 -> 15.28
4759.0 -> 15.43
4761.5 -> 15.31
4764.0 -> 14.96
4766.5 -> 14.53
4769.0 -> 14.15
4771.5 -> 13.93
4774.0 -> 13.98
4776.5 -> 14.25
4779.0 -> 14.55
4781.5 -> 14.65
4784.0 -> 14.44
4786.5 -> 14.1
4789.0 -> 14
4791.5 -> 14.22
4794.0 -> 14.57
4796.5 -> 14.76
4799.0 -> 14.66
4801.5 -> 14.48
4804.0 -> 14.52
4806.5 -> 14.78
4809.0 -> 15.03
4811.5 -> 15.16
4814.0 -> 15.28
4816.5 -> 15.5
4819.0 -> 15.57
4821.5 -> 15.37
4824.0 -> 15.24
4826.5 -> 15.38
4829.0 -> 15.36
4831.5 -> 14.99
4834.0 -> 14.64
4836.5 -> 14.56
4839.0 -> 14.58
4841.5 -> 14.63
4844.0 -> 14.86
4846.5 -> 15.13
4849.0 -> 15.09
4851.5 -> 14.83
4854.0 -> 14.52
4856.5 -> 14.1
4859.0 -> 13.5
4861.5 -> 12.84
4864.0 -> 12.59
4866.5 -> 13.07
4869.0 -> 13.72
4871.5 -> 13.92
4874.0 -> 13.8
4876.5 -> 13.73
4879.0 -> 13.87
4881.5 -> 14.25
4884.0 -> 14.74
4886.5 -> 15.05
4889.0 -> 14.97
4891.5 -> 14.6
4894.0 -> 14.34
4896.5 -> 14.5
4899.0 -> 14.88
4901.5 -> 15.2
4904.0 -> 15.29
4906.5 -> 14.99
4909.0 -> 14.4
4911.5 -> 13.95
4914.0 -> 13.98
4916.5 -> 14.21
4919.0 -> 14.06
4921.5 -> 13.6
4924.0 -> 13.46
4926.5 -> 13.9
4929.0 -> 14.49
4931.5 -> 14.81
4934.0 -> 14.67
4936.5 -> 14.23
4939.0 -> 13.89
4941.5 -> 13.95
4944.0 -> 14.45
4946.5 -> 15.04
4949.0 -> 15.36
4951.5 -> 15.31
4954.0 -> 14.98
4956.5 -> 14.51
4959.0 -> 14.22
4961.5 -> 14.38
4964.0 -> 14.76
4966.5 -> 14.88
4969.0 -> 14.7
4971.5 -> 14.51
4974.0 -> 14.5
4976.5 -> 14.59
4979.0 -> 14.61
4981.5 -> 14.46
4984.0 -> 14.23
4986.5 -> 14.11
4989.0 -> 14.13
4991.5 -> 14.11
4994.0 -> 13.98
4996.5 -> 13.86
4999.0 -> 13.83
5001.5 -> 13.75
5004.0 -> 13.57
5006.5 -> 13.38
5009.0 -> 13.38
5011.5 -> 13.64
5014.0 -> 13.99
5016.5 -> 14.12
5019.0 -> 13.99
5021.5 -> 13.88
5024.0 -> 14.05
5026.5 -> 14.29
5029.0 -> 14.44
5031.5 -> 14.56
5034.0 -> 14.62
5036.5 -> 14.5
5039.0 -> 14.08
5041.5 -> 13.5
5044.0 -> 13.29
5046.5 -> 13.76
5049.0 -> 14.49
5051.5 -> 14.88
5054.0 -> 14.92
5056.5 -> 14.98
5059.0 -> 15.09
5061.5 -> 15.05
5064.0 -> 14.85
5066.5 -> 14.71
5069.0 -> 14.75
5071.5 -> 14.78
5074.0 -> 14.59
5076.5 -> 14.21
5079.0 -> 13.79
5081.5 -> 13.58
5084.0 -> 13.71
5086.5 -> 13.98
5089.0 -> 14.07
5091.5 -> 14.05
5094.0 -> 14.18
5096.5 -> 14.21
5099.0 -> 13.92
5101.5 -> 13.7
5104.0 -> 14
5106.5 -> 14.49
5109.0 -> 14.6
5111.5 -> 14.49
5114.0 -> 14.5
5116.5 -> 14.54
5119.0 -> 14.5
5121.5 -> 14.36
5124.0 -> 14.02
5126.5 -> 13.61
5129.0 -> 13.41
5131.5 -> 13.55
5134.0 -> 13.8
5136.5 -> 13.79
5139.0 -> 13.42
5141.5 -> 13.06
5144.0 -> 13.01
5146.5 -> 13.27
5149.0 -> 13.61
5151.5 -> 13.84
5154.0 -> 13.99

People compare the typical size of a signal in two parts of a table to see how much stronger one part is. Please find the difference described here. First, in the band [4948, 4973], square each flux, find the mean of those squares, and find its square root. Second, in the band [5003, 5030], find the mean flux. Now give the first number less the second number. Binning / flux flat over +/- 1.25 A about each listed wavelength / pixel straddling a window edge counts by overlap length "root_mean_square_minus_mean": 0.88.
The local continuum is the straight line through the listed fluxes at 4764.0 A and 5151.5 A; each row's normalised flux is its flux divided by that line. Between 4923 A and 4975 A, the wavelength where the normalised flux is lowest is 4924.0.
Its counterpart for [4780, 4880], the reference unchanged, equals 4864.0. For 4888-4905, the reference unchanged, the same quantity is 4894.0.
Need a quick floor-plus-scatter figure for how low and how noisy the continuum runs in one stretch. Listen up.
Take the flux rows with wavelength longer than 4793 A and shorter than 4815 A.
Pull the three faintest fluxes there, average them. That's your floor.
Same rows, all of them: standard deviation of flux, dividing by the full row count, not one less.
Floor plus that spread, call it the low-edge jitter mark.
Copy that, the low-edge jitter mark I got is 14.8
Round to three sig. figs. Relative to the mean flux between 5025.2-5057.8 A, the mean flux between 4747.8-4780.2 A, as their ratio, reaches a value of 1.02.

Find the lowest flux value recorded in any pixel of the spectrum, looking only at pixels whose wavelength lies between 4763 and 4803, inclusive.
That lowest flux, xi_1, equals 13.93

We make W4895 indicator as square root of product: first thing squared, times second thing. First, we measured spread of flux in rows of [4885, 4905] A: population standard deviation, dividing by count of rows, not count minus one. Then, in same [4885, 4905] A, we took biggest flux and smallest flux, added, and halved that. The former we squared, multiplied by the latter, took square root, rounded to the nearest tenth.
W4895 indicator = 1.2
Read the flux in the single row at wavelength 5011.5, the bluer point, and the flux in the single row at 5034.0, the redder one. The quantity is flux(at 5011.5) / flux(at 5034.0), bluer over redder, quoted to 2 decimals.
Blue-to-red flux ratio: 0.93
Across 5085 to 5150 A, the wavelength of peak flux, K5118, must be 5109.0 A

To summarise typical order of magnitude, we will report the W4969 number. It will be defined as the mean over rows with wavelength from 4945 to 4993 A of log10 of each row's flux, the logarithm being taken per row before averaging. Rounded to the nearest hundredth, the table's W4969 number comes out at 1.16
